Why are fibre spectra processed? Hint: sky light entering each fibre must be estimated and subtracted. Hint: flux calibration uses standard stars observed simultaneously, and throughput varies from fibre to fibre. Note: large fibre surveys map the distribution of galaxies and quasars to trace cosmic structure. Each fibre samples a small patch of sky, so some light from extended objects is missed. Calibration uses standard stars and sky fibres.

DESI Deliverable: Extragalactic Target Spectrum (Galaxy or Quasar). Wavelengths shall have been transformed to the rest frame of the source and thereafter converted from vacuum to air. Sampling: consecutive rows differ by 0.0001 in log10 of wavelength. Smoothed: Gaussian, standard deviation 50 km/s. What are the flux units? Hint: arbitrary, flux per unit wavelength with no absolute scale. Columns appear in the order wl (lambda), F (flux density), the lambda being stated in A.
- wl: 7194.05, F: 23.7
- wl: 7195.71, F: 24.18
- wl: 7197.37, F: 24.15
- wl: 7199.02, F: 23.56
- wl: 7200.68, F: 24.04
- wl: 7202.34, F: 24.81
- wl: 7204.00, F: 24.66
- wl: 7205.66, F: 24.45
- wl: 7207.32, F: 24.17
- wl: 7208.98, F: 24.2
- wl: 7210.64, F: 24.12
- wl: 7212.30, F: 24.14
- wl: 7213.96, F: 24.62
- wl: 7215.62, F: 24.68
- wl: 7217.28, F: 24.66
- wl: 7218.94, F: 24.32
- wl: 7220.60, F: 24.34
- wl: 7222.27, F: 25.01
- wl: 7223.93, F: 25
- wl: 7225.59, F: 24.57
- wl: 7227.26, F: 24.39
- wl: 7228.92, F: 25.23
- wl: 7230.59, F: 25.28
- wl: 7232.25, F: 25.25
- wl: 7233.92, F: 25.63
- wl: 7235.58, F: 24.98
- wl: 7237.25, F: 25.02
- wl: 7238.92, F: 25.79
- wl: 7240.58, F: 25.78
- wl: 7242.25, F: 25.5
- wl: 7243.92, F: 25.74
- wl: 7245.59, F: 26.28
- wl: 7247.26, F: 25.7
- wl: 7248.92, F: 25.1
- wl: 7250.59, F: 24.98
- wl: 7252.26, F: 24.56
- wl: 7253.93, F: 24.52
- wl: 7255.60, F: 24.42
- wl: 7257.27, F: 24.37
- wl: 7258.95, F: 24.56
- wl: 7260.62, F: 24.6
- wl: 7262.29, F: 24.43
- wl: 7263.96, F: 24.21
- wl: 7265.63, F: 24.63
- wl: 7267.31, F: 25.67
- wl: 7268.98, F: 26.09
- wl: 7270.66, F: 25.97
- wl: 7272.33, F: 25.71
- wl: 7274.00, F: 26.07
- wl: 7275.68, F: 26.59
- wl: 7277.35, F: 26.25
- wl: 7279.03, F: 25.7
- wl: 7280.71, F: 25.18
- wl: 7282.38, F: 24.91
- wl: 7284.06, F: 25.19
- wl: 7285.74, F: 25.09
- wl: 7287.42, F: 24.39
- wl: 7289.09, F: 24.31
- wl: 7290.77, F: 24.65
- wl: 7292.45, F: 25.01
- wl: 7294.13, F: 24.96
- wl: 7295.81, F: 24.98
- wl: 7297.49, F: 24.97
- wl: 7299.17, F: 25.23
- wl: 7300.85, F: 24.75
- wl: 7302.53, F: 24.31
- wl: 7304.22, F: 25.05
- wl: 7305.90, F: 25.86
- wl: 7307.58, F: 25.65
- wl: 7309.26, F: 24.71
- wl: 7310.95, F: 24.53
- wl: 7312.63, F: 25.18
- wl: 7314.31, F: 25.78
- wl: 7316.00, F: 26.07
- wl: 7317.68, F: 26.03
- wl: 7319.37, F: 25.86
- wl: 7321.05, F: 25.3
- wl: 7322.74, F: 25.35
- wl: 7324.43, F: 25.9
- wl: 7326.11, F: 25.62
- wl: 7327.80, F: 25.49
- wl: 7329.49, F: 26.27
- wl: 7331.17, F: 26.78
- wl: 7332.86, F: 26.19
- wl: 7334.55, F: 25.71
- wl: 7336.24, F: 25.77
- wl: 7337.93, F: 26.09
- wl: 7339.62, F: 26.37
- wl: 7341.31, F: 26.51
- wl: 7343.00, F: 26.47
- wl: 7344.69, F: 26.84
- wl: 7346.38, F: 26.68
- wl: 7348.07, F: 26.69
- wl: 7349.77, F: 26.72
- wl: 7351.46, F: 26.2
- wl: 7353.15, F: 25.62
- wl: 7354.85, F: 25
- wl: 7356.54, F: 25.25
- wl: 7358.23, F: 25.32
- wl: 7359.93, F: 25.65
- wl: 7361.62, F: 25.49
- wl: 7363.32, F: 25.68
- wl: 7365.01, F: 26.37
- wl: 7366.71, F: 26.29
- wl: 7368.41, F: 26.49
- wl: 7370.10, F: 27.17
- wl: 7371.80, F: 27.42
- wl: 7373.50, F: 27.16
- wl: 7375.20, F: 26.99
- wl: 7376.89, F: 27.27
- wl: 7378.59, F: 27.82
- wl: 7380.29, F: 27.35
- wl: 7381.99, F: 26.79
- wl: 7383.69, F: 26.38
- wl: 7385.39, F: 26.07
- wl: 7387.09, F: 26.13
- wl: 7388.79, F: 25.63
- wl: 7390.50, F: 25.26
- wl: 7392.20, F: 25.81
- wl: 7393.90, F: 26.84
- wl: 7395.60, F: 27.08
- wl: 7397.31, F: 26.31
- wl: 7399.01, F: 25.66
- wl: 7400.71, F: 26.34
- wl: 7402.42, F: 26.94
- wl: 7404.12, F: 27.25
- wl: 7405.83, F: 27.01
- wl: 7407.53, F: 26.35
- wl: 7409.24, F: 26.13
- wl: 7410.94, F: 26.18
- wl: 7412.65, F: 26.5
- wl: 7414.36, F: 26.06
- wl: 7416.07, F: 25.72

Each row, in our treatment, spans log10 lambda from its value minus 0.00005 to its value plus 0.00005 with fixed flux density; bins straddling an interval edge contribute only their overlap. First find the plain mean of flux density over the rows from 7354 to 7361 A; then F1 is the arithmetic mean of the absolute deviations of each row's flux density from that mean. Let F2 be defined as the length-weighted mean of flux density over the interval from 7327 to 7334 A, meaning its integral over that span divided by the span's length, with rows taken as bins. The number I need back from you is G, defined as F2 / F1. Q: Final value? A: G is 145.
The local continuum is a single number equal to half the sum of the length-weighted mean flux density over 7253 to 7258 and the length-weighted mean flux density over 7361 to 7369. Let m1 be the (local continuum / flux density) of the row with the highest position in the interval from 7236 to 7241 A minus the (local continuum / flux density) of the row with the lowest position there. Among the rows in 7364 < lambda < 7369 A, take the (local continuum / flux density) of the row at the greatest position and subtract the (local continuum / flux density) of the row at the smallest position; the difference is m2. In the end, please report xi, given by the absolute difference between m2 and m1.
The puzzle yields 0.025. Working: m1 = -0.030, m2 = -0.004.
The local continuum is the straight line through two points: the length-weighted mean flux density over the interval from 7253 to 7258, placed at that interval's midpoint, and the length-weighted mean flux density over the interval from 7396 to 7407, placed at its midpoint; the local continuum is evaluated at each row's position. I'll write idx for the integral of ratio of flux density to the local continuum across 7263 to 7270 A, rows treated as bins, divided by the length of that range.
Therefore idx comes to 1.02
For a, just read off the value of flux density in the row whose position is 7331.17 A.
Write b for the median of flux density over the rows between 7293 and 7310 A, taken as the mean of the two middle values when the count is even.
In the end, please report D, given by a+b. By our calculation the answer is 51.8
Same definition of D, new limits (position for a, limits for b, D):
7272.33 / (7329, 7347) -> 52.1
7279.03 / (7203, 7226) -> 50.2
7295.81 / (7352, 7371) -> 50.6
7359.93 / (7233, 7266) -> 50.6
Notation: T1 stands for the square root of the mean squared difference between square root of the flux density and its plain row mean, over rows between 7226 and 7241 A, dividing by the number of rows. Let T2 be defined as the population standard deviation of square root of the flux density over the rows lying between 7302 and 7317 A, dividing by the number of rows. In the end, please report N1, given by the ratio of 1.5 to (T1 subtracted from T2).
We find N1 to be 84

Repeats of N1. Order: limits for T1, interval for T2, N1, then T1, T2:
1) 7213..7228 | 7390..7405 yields 38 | 0.024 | 0.0640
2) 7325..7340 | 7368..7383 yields -377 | 0.039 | 0.0346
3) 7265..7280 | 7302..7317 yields 174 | 0.051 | 0.0596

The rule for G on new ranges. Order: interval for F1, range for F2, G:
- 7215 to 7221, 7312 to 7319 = 152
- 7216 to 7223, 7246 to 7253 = 100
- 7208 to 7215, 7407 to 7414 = 150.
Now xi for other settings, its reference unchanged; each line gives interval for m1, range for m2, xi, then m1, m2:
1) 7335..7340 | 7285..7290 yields 0.055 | -0.022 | 0.032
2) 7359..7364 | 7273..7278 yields 0.005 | -0.001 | -0.007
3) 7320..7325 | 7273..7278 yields 0.016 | -0.023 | -0.007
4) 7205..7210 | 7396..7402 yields 0.012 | 0.011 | -0.001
